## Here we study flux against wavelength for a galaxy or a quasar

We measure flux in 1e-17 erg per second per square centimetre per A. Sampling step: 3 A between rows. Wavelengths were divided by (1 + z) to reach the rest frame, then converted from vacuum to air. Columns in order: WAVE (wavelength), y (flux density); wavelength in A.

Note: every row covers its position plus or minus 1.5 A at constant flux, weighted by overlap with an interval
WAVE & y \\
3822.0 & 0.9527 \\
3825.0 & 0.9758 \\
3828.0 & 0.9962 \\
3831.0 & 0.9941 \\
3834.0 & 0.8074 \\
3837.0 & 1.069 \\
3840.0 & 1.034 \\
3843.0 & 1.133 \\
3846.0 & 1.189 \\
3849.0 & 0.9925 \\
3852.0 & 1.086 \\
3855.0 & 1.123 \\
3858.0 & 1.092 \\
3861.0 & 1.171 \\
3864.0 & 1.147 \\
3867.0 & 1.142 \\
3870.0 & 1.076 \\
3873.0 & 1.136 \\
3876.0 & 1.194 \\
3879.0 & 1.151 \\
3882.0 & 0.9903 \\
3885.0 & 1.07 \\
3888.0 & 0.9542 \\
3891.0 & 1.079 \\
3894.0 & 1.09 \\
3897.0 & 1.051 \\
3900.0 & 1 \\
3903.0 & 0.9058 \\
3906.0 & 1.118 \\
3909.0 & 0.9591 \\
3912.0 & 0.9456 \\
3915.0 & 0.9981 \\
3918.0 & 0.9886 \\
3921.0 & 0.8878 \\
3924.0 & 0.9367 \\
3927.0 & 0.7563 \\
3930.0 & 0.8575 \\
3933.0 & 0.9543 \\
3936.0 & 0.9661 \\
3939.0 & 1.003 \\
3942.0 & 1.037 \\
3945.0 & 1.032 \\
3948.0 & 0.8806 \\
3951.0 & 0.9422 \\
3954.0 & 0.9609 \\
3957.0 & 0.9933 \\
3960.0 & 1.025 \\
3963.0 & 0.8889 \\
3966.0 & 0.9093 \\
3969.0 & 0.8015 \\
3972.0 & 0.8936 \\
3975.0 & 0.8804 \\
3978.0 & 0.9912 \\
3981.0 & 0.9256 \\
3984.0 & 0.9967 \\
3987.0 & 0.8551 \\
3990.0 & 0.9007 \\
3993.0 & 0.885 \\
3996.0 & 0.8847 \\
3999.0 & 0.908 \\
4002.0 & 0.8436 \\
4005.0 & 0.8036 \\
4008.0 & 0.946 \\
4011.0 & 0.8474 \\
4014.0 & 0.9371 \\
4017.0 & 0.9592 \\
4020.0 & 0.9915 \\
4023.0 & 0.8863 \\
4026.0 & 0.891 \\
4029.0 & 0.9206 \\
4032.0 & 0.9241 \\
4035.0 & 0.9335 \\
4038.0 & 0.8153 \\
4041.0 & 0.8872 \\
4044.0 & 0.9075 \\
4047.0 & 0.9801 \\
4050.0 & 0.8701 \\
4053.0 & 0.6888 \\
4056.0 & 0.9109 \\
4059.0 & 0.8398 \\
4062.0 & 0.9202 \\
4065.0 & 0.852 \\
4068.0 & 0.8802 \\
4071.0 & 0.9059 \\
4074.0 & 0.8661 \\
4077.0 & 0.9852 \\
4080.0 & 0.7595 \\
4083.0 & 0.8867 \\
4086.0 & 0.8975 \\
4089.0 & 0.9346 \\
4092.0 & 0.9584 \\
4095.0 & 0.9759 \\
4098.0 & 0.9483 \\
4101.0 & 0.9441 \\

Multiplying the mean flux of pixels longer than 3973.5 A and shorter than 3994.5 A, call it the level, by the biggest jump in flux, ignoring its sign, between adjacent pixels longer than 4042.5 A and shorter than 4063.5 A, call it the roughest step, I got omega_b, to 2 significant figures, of 0.20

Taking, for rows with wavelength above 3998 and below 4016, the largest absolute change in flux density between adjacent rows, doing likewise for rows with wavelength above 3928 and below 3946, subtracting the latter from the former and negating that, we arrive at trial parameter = -0.046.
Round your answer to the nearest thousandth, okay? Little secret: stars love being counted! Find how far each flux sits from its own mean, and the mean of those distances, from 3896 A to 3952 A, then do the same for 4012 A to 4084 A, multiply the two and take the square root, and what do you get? 0.053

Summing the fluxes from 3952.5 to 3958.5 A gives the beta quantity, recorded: 2.0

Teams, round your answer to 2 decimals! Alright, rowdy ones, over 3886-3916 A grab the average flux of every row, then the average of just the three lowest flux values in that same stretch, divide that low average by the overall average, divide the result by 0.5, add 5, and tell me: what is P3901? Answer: 6.85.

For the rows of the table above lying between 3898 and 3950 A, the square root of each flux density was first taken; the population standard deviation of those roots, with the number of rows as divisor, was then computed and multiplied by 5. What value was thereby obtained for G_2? 0.207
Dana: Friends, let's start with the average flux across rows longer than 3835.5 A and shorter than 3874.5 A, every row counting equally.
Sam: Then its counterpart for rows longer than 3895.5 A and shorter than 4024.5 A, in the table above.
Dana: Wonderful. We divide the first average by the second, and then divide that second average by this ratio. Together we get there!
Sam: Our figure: 0.79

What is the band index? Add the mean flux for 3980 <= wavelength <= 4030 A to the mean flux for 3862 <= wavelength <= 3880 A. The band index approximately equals 2.05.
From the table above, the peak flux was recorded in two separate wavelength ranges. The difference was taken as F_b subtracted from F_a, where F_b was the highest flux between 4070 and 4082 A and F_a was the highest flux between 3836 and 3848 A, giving 0.20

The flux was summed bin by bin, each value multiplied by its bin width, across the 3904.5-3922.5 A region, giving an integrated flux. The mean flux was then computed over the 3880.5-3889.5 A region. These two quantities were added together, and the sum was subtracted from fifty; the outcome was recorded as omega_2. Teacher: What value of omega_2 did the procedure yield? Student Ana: 31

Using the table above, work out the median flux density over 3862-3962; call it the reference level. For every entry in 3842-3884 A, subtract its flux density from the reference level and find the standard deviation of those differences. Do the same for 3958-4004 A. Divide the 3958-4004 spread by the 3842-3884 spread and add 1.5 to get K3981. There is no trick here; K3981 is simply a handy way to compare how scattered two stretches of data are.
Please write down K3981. 2.44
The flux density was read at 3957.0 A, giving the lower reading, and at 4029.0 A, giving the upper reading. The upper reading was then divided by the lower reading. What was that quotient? 0.93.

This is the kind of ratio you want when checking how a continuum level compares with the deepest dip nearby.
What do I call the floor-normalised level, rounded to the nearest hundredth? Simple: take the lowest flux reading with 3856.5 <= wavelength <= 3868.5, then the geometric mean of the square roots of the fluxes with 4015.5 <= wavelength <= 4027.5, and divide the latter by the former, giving 0.88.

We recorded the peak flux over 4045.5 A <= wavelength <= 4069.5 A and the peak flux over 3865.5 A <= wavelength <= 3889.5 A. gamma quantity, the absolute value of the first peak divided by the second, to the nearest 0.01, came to 0.82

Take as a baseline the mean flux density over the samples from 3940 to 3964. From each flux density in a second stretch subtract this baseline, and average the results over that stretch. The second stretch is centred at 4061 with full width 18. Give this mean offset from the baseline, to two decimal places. -0.12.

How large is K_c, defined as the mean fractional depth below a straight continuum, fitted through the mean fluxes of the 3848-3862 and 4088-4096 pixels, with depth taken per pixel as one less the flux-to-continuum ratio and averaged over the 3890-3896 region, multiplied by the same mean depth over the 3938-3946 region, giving -0.0002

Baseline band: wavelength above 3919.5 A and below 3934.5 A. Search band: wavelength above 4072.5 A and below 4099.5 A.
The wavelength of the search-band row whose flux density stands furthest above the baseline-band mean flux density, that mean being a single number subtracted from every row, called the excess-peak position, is 4077.0 A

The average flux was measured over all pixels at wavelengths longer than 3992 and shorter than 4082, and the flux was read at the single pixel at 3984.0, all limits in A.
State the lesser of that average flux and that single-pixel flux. 0.89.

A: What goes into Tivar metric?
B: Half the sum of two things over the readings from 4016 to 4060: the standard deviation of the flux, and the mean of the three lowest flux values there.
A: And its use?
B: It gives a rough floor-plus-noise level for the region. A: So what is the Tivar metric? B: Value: 0.43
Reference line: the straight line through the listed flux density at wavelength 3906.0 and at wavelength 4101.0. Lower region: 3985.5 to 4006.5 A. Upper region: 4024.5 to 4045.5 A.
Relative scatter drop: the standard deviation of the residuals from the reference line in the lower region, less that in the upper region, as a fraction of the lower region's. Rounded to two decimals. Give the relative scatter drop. -0.14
